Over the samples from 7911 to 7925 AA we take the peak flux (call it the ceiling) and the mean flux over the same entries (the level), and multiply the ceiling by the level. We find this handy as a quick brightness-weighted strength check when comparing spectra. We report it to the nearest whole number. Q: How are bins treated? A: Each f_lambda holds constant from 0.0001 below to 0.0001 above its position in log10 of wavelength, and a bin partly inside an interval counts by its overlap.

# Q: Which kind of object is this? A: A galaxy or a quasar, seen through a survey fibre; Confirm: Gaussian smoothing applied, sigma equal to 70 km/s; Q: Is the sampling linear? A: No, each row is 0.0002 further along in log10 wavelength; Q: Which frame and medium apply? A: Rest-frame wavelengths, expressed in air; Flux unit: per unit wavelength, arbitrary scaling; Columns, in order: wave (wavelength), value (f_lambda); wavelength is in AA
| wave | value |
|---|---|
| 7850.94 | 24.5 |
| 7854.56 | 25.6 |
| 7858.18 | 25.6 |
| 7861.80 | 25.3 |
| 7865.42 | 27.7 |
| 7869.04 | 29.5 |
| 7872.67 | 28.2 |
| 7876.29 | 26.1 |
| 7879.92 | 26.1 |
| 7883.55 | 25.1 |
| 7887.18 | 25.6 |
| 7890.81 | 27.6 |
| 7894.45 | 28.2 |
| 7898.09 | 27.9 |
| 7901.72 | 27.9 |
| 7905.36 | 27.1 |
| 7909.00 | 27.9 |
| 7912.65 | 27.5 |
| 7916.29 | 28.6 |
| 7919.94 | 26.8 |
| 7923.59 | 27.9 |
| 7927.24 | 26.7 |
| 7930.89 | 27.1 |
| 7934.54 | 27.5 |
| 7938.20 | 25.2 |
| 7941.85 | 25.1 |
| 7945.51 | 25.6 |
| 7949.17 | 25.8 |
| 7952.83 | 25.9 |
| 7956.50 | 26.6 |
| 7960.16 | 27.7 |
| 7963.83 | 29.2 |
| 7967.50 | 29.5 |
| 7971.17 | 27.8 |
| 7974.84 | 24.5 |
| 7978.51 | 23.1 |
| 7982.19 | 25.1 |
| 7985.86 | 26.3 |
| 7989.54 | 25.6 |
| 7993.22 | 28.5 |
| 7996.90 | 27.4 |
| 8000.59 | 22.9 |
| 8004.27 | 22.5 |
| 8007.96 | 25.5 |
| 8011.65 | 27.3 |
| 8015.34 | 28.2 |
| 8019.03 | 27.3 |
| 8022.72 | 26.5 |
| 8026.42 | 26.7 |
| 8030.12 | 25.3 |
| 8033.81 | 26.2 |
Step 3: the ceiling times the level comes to 792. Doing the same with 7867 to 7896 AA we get 798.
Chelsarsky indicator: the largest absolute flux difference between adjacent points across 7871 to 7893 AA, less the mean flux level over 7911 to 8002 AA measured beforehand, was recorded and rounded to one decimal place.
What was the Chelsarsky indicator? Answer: -24.5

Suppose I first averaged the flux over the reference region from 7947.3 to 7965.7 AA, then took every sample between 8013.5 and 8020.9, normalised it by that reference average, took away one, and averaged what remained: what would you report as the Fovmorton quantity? 0.03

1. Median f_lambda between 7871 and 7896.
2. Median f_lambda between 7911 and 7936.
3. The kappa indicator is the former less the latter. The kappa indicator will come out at -1.4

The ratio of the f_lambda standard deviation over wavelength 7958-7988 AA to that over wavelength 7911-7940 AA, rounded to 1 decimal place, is 2.3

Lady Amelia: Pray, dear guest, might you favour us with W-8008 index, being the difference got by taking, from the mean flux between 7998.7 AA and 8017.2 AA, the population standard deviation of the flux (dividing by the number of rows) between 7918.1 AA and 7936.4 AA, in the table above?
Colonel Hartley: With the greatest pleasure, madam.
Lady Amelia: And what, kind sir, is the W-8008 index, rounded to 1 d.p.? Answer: 24.8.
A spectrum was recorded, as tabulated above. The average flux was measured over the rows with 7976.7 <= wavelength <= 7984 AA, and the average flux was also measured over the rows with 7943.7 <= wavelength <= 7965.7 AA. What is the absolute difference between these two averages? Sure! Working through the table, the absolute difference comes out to 2.7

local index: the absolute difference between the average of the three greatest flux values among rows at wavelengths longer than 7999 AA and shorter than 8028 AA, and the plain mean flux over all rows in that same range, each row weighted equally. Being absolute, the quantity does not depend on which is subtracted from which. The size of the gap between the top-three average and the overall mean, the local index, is 1.7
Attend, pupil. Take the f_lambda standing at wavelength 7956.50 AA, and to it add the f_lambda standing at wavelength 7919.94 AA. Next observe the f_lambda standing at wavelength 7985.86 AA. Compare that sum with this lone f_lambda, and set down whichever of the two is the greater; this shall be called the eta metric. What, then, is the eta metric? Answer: 53.4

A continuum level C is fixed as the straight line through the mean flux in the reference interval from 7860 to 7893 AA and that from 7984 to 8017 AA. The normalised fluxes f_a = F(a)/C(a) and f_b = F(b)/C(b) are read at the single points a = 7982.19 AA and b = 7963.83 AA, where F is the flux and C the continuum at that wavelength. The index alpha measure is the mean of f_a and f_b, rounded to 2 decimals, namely 1.04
